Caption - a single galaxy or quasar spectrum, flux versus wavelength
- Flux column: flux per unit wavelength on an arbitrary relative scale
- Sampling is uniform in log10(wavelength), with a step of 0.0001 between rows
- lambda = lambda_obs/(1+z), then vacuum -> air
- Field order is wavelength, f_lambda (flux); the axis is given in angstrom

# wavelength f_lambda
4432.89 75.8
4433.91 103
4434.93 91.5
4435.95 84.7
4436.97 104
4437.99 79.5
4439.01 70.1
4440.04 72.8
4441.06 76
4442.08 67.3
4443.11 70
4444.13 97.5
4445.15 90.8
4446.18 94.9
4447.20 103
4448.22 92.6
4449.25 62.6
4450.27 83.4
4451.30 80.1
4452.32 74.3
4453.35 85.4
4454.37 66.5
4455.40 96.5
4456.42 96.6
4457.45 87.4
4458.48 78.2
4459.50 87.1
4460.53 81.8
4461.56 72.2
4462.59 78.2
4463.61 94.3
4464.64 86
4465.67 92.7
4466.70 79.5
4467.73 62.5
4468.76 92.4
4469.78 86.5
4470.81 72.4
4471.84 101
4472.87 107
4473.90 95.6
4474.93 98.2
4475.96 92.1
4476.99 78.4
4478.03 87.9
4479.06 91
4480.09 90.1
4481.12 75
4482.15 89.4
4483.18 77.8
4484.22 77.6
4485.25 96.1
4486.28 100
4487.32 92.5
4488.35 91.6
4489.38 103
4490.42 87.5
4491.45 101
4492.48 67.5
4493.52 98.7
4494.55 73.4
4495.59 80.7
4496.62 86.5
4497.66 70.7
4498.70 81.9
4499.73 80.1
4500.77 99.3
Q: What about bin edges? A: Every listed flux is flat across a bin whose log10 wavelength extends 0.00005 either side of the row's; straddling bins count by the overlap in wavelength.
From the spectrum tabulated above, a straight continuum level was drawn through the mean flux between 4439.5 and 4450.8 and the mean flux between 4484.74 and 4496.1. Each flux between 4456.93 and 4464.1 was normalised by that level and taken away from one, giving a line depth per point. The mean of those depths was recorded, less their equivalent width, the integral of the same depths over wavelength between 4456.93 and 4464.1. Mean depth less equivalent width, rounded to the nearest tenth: -0.2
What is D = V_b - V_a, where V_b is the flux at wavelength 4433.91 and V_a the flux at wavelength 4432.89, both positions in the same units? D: 27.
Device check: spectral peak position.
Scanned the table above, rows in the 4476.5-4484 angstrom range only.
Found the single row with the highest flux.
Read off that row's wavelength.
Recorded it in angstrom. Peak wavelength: 4479.06 angstrom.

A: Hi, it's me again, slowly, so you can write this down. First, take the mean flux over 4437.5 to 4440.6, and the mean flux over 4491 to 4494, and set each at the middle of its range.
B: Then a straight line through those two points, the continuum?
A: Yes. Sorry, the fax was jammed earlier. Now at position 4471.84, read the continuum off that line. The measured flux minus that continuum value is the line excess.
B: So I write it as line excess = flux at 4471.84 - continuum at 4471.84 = 18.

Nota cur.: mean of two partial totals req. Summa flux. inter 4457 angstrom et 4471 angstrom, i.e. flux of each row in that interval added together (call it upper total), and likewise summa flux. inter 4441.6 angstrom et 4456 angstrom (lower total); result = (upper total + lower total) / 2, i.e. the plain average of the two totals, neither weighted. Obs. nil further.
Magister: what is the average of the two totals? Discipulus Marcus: 1158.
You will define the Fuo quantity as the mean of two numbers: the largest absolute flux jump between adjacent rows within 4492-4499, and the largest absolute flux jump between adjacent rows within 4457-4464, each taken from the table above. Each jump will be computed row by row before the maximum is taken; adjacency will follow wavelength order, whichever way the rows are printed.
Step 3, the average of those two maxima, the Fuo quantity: 24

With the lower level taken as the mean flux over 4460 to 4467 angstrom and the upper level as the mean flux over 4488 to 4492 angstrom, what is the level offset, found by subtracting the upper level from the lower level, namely -12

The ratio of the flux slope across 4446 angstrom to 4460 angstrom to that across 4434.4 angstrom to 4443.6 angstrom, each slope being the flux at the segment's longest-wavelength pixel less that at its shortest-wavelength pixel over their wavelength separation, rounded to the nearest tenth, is 0.2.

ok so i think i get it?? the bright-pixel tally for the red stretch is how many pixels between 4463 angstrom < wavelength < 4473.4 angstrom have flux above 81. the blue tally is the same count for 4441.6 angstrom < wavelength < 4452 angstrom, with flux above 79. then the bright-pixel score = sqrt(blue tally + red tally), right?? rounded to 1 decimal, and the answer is 3.7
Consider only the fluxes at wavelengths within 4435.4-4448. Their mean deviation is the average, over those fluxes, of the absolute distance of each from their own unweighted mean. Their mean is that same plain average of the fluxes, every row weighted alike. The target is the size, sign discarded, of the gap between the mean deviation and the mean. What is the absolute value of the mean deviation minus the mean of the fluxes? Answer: 73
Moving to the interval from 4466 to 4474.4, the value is 75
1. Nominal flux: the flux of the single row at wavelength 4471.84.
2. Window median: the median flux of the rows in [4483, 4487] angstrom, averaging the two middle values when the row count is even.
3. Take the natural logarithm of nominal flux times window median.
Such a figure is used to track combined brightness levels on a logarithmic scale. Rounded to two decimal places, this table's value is 9.08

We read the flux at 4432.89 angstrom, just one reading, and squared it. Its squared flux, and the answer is 5746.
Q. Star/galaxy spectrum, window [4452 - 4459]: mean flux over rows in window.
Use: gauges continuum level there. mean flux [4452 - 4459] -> 84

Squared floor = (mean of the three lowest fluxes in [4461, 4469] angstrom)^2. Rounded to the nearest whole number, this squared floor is 5036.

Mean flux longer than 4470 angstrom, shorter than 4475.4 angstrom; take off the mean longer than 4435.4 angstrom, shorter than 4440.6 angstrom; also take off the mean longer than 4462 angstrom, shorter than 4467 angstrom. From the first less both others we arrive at -74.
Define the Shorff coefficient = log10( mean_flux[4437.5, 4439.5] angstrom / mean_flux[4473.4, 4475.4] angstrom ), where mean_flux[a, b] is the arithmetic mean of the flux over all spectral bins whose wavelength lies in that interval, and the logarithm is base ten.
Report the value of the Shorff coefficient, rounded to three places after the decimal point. -0.112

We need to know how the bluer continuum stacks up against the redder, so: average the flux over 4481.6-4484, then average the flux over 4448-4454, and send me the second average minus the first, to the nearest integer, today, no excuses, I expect -4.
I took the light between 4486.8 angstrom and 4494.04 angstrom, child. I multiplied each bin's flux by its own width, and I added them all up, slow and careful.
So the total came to 664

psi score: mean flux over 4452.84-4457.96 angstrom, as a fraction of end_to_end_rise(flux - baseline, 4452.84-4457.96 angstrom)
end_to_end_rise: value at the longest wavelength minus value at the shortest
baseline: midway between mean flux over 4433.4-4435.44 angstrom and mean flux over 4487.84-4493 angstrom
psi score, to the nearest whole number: 43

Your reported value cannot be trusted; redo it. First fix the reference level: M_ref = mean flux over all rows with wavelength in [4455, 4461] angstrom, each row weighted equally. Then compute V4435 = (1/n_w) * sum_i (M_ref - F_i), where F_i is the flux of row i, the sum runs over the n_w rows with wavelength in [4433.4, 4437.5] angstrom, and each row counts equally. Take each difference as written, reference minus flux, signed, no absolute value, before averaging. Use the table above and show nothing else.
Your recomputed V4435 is -8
